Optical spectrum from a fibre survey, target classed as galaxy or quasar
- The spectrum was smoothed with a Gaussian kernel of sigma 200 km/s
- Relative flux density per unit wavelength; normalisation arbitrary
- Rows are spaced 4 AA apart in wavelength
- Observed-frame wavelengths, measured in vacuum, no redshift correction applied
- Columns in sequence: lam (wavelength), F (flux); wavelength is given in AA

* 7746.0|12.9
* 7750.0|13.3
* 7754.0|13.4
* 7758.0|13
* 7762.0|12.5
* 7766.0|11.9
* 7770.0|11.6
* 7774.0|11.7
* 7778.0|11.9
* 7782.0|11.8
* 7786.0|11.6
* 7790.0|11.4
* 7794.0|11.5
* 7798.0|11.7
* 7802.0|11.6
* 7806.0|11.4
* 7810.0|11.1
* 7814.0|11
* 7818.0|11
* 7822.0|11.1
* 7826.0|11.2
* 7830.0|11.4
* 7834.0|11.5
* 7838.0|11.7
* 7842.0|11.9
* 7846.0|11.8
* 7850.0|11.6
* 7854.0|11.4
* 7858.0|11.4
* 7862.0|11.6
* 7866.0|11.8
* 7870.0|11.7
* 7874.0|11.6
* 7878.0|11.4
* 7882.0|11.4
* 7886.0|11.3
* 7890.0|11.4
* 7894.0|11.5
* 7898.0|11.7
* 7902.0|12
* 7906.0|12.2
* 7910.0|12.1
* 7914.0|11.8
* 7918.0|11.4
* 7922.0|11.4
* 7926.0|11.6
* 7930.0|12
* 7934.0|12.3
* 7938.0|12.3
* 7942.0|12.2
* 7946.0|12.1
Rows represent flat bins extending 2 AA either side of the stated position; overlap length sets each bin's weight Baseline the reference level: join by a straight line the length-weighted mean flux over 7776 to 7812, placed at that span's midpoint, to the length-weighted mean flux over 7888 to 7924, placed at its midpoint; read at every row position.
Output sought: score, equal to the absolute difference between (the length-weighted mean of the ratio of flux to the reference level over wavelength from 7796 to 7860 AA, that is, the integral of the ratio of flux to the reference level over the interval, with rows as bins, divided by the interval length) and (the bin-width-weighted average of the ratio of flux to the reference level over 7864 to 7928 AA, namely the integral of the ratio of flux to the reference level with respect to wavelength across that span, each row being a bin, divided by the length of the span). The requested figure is 0.010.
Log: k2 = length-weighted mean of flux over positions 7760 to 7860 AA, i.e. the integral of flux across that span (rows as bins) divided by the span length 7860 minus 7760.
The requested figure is 11.5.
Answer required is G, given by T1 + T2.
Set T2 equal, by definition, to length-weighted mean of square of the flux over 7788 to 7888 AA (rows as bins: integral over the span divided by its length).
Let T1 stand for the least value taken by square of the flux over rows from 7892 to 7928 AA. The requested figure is 261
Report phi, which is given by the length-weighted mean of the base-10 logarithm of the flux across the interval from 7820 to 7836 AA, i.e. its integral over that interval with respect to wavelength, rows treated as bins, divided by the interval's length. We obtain 1.05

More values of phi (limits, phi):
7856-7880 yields 1.06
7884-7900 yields 1.06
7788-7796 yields 1.06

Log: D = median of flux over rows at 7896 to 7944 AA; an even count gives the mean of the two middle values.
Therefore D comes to 12.0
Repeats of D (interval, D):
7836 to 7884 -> 11.6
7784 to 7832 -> 11.4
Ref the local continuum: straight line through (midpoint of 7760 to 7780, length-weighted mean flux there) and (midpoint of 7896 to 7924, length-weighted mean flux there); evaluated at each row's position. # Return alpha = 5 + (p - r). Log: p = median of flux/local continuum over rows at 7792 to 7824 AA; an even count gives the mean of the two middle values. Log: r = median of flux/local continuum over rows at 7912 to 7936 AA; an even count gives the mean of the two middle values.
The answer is 4.95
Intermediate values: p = 0.947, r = 0.99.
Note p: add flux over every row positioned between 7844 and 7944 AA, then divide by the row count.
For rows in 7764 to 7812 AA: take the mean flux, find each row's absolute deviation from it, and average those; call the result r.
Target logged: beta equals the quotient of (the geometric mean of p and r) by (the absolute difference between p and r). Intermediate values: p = 11.7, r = 0.17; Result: 0.121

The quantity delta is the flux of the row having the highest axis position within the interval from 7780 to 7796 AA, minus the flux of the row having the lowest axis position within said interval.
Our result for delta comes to -0.3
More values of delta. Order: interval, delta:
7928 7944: 0.2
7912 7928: -0.2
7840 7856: -0.5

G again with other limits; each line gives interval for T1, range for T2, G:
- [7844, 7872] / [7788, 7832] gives 258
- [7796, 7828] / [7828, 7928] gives 256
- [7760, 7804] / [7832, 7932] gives 266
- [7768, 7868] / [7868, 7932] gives 257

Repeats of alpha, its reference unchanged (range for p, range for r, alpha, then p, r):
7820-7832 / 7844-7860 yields 4.97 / 0.943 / 0.97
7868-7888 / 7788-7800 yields 5.00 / 0.964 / 0.97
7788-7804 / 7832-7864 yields 4.99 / 0.971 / 0.98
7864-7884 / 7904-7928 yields 4.99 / 0.980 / 0.99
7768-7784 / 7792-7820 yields 5.03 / 0.986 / 0.96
